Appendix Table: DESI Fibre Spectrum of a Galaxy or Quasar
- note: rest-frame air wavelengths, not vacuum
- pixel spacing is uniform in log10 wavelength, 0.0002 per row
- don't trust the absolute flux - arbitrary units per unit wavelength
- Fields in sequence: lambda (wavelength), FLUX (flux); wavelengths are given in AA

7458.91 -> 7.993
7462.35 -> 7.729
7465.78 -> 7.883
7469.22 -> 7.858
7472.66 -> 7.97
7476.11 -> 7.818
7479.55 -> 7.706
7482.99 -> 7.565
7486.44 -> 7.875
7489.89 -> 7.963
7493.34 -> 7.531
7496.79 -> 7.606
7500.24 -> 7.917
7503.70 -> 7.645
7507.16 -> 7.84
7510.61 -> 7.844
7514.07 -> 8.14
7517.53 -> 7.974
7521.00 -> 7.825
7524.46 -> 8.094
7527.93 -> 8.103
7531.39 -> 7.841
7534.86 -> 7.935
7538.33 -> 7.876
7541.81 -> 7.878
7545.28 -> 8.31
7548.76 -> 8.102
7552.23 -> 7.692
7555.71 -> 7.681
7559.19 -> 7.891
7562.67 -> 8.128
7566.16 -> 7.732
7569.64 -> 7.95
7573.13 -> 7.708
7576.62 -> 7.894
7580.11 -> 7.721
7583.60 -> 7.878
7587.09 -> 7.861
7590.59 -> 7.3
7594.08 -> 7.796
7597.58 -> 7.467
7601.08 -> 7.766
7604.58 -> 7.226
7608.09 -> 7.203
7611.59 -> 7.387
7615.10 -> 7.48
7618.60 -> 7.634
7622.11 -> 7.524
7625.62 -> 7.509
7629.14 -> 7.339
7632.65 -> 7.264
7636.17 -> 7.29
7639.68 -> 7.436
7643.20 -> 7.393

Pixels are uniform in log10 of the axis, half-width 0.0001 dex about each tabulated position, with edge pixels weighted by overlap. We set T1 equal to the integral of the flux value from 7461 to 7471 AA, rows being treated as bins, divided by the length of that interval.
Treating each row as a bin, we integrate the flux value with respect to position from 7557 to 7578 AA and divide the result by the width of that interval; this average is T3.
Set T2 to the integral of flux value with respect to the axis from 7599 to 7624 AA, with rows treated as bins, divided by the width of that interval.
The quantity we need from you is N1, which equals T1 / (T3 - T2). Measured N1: 19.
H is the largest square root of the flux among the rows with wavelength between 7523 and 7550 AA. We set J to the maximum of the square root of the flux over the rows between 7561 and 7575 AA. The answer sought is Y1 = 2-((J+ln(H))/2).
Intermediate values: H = 2.883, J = 2.851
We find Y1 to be 0.045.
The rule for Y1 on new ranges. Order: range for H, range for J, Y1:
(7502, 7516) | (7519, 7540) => 0.053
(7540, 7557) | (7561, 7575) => 0.045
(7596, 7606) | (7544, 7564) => 0.046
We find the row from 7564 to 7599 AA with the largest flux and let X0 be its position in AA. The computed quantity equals 7569.64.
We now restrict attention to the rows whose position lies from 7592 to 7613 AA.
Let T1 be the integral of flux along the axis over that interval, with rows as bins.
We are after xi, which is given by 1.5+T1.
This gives 158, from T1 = 156.9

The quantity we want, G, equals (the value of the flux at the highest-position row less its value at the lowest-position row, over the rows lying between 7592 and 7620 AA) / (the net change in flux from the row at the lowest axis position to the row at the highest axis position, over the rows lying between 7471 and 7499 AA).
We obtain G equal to 0.4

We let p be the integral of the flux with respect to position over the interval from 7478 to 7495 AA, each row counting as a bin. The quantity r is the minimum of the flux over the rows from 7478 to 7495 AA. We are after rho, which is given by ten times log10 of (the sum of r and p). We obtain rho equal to 21.4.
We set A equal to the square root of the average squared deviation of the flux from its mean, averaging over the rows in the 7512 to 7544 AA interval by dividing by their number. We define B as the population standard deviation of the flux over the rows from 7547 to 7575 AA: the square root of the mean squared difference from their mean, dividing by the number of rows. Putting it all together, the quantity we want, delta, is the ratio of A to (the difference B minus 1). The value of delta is -0.138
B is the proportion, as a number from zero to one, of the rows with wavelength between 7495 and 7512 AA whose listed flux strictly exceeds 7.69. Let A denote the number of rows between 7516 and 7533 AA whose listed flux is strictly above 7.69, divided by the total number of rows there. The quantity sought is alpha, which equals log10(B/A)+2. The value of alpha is 1.78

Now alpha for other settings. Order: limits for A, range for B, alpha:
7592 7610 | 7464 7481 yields 2.40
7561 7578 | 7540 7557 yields 1.90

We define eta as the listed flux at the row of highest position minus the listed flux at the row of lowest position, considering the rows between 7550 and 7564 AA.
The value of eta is 0.44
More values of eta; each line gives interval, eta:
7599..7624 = -0.24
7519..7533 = 0.02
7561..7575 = -0.42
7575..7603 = -0.13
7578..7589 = 0.14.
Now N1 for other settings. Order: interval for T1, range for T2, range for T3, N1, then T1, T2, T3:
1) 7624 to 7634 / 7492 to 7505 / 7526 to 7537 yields 26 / 7.37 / 7.68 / 7.96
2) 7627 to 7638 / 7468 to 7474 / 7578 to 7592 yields -35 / 7.31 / 7.92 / 7.70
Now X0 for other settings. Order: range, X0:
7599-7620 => 7601.08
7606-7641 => 7618.60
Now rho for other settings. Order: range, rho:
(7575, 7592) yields 21.4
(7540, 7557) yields 21.5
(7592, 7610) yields 21.5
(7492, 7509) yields 21.4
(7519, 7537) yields 21.8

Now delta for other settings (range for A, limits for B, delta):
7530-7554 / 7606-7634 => -0.215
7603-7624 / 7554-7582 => -0.182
